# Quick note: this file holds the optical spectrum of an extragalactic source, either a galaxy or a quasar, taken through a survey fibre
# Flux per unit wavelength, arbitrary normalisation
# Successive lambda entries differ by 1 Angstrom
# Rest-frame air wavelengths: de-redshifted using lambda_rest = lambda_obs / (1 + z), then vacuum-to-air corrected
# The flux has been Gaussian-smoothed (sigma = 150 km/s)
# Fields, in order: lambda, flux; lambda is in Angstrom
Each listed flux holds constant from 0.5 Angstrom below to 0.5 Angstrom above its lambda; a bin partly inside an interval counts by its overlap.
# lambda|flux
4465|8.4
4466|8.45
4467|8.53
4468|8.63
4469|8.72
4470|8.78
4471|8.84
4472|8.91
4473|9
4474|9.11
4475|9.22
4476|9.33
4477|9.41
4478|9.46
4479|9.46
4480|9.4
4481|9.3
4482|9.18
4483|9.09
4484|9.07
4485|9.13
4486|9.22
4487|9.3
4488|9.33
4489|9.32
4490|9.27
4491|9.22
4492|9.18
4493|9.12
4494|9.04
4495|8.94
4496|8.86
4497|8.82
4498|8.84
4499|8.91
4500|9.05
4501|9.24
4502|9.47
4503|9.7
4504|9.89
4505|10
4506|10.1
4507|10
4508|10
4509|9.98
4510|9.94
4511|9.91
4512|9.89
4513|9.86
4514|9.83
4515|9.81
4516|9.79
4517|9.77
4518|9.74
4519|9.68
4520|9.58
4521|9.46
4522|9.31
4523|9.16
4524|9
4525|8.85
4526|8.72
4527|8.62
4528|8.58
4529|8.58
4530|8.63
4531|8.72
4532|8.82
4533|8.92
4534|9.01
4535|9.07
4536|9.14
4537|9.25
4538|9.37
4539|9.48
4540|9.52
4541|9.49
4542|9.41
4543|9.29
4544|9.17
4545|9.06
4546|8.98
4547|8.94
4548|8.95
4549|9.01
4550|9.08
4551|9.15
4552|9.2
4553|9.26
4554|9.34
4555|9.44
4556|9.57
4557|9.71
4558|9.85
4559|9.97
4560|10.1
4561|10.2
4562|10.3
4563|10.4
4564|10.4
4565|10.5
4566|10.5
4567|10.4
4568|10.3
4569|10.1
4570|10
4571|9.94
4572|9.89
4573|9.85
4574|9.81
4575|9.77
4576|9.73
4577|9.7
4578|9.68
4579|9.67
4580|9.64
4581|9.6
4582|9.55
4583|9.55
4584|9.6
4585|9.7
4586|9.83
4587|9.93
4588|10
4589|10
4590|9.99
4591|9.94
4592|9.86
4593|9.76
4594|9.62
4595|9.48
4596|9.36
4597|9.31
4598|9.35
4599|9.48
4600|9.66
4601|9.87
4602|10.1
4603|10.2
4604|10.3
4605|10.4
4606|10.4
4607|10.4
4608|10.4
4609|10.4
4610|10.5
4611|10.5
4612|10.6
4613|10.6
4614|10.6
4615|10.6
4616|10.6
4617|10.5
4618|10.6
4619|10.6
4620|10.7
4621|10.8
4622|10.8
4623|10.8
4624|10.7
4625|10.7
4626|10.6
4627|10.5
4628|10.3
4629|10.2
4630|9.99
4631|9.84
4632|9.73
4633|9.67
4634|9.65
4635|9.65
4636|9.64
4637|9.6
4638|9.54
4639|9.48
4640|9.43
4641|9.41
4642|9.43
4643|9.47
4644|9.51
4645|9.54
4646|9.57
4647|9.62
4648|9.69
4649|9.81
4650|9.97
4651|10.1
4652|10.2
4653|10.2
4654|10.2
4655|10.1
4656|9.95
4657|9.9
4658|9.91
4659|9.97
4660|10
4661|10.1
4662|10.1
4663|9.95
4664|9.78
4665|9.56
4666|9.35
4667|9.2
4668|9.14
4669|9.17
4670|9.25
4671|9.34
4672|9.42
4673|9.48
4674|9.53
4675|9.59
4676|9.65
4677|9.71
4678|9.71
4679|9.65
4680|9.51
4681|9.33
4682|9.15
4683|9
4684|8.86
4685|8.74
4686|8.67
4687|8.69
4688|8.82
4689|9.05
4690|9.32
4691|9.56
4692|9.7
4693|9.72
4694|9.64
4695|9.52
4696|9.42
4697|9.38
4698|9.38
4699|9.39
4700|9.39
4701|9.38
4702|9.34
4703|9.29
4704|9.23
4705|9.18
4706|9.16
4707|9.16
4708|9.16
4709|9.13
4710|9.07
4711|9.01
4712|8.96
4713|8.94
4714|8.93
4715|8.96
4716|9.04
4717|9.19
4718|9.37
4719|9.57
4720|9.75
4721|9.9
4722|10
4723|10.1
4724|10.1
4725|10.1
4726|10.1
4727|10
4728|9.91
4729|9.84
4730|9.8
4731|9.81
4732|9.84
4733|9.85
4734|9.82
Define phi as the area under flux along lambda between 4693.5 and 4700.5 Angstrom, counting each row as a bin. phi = 66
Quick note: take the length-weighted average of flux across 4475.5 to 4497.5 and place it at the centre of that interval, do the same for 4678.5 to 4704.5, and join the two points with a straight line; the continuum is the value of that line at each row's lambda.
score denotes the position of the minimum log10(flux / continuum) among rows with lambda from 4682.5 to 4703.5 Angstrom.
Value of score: 4686 Angstrom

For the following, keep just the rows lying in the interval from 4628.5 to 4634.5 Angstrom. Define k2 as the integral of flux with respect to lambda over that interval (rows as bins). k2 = 59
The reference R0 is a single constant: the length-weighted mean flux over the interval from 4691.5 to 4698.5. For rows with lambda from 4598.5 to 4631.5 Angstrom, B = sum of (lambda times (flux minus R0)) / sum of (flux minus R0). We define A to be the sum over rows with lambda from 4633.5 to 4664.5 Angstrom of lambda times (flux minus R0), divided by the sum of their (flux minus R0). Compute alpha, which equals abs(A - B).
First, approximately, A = 4655.8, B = 4616.4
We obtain 39.4 Angstrom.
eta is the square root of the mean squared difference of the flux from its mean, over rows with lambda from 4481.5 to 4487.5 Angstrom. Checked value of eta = 0.079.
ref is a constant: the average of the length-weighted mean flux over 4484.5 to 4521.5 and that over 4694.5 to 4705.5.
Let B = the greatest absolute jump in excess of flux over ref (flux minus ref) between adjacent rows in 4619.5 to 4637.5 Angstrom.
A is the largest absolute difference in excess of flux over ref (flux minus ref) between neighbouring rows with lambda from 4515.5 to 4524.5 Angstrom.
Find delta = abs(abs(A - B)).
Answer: 0.050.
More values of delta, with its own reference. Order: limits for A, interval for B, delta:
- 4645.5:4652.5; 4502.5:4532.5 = 0.030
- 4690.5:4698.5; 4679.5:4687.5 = 0.040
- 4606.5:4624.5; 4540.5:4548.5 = 0.020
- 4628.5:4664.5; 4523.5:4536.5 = 0.060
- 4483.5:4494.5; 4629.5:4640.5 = 0.060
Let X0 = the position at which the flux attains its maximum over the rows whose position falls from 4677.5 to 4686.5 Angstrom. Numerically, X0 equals 4678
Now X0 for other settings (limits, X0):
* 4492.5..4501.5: 4501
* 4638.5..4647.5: 4647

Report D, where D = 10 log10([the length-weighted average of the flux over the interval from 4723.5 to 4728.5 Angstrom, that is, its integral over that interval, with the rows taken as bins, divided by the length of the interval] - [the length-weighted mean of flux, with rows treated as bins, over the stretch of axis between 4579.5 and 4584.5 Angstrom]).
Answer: -3.4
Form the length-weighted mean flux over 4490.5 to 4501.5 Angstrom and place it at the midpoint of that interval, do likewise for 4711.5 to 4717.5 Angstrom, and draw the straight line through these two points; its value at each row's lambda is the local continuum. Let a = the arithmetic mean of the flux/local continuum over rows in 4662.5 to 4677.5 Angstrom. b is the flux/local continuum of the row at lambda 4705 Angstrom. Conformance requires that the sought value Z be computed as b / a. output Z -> 0.969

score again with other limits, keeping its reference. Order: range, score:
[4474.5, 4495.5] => 4495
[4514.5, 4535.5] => 4529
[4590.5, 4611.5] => 4597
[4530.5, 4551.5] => 4531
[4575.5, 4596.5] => 4596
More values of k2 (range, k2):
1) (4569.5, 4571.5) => 20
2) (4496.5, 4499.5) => 27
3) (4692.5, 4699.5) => 66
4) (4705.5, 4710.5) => 46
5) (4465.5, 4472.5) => 61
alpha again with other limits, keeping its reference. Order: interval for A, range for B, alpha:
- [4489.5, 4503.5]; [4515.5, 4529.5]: 32.1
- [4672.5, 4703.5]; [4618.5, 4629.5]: 65.4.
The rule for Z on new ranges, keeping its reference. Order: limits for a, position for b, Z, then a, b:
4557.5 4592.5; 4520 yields 0.962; 1.10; 1.06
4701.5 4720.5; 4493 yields 0.992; 1.02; 1.01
